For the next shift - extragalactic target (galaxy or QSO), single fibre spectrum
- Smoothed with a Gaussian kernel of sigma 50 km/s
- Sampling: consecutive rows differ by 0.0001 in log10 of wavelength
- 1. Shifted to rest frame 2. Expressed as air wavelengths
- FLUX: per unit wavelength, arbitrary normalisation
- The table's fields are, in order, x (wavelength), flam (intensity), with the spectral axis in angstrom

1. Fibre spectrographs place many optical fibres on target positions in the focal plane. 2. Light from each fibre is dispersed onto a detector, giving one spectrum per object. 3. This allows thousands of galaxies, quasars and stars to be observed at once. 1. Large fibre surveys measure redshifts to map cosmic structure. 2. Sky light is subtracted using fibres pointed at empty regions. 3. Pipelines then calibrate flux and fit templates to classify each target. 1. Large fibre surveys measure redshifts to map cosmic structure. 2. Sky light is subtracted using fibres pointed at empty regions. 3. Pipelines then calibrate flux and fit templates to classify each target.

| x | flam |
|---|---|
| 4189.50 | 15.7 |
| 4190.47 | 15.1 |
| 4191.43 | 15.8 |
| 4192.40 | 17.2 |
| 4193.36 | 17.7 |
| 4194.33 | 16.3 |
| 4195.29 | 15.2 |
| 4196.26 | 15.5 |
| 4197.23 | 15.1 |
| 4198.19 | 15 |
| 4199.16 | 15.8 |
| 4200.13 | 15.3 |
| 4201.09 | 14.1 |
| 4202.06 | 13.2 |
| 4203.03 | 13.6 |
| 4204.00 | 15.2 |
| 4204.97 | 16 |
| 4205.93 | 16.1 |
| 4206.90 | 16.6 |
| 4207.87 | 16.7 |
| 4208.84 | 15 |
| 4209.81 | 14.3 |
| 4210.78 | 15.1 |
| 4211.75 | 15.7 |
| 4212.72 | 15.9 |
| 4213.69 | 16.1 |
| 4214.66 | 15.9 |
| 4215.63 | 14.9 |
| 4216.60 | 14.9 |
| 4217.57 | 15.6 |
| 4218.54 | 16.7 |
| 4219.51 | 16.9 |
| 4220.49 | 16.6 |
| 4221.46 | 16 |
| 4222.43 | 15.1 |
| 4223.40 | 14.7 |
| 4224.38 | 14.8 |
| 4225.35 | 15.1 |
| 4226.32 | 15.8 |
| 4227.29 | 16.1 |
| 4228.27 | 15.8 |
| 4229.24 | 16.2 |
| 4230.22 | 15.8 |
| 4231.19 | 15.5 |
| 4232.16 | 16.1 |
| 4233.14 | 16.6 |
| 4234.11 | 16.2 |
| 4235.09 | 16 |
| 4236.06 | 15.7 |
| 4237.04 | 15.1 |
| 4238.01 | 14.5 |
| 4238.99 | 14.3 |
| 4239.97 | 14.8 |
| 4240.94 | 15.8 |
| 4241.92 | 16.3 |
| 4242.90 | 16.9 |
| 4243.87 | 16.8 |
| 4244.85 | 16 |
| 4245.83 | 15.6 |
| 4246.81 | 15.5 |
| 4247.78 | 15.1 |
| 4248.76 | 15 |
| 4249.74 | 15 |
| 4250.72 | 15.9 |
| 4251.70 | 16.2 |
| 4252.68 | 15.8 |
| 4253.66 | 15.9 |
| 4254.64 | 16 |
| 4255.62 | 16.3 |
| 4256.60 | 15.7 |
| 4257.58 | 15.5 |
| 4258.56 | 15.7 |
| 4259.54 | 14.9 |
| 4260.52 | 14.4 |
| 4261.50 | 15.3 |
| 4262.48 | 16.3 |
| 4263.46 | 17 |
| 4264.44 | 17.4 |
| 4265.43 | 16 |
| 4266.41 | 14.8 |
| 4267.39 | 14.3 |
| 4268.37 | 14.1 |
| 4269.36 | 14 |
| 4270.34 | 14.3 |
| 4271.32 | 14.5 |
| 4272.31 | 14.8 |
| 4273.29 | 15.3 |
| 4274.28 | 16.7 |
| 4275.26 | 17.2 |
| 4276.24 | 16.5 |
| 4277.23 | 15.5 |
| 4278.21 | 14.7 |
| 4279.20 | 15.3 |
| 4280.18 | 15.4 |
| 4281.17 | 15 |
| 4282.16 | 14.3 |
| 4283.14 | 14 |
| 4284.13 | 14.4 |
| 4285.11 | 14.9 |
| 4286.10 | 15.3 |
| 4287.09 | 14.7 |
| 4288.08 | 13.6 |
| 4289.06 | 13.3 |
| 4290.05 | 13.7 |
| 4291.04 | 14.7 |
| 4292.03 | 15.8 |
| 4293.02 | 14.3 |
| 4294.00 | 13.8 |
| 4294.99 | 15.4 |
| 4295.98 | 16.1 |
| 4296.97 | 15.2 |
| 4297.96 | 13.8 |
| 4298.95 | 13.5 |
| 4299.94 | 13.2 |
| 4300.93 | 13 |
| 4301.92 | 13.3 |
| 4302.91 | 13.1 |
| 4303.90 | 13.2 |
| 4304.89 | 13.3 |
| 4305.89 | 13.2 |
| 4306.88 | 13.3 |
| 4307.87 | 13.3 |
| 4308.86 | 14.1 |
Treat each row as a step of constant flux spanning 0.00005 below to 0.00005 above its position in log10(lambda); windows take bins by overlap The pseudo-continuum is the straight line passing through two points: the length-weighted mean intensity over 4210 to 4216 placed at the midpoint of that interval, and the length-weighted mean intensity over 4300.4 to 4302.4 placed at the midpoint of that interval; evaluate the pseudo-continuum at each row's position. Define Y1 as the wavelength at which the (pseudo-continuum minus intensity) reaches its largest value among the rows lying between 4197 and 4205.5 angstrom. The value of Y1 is 4202.06 angstrom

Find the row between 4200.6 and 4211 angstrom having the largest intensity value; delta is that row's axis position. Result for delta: 4207.87 angstrom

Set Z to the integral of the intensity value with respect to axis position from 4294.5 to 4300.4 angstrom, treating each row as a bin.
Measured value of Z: 85.8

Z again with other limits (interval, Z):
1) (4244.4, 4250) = 86.1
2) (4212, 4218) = 93.4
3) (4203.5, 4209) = 87.9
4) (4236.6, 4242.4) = 87.8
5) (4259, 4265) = 95.3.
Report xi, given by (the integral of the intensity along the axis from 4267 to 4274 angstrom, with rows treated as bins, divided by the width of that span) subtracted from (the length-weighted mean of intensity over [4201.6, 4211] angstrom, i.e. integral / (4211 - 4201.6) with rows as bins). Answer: 0.7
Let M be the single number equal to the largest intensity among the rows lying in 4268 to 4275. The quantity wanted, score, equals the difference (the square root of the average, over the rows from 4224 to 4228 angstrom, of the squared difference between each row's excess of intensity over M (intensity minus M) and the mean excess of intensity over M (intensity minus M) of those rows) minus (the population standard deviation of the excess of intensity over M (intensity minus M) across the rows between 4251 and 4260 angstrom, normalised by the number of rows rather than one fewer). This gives 0.1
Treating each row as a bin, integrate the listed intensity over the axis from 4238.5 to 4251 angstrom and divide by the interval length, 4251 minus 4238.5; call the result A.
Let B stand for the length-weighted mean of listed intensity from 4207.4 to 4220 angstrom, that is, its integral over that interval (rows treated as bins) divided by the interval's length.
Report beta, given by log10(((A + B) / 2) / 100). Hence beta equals -0.806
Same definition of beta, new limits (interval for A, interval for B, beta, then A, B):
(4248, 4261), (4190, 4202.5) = -0.809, 15.5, 15.5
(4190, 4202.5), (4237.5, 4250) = -0.809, 15.5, 15.5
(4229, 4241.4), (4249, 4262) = -0.808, 15.6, 15.6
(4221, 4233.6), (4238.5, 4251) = -0.806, 15.7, 15.6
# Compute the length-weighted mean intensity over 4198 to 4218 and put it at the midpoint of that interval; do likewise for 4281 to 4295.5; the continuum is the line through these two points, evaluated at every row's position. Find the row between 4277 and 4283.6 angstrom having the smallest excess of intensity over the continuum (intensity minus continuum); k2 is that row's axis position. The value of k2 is 4283.14 angstrom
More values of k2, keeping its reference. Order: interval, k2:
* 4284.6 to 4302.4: 4300.93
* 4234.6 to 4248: 4238.99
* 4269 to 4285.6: 4269.36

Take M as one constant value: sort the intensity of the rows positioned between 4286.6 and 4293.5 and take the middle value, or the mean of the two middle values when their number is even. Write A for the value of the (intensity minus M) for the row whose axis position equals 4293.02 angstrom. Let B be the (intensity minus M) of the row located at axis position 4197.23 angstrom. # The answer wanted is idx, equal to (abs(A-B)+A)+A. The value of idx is 0.8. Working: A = 0.0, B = 0.8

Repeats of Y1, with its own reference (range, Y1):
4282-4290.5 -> 4289.06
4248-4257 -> 4248.76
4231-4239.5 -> 4238.99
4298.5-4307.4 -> 4300.93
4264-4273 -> 4269.36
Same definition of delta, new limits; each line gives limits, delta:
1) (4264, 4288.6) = 4264.44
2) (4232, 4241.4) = 4233.14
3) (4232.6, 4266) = 4264.44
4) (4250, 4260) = 4255.62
